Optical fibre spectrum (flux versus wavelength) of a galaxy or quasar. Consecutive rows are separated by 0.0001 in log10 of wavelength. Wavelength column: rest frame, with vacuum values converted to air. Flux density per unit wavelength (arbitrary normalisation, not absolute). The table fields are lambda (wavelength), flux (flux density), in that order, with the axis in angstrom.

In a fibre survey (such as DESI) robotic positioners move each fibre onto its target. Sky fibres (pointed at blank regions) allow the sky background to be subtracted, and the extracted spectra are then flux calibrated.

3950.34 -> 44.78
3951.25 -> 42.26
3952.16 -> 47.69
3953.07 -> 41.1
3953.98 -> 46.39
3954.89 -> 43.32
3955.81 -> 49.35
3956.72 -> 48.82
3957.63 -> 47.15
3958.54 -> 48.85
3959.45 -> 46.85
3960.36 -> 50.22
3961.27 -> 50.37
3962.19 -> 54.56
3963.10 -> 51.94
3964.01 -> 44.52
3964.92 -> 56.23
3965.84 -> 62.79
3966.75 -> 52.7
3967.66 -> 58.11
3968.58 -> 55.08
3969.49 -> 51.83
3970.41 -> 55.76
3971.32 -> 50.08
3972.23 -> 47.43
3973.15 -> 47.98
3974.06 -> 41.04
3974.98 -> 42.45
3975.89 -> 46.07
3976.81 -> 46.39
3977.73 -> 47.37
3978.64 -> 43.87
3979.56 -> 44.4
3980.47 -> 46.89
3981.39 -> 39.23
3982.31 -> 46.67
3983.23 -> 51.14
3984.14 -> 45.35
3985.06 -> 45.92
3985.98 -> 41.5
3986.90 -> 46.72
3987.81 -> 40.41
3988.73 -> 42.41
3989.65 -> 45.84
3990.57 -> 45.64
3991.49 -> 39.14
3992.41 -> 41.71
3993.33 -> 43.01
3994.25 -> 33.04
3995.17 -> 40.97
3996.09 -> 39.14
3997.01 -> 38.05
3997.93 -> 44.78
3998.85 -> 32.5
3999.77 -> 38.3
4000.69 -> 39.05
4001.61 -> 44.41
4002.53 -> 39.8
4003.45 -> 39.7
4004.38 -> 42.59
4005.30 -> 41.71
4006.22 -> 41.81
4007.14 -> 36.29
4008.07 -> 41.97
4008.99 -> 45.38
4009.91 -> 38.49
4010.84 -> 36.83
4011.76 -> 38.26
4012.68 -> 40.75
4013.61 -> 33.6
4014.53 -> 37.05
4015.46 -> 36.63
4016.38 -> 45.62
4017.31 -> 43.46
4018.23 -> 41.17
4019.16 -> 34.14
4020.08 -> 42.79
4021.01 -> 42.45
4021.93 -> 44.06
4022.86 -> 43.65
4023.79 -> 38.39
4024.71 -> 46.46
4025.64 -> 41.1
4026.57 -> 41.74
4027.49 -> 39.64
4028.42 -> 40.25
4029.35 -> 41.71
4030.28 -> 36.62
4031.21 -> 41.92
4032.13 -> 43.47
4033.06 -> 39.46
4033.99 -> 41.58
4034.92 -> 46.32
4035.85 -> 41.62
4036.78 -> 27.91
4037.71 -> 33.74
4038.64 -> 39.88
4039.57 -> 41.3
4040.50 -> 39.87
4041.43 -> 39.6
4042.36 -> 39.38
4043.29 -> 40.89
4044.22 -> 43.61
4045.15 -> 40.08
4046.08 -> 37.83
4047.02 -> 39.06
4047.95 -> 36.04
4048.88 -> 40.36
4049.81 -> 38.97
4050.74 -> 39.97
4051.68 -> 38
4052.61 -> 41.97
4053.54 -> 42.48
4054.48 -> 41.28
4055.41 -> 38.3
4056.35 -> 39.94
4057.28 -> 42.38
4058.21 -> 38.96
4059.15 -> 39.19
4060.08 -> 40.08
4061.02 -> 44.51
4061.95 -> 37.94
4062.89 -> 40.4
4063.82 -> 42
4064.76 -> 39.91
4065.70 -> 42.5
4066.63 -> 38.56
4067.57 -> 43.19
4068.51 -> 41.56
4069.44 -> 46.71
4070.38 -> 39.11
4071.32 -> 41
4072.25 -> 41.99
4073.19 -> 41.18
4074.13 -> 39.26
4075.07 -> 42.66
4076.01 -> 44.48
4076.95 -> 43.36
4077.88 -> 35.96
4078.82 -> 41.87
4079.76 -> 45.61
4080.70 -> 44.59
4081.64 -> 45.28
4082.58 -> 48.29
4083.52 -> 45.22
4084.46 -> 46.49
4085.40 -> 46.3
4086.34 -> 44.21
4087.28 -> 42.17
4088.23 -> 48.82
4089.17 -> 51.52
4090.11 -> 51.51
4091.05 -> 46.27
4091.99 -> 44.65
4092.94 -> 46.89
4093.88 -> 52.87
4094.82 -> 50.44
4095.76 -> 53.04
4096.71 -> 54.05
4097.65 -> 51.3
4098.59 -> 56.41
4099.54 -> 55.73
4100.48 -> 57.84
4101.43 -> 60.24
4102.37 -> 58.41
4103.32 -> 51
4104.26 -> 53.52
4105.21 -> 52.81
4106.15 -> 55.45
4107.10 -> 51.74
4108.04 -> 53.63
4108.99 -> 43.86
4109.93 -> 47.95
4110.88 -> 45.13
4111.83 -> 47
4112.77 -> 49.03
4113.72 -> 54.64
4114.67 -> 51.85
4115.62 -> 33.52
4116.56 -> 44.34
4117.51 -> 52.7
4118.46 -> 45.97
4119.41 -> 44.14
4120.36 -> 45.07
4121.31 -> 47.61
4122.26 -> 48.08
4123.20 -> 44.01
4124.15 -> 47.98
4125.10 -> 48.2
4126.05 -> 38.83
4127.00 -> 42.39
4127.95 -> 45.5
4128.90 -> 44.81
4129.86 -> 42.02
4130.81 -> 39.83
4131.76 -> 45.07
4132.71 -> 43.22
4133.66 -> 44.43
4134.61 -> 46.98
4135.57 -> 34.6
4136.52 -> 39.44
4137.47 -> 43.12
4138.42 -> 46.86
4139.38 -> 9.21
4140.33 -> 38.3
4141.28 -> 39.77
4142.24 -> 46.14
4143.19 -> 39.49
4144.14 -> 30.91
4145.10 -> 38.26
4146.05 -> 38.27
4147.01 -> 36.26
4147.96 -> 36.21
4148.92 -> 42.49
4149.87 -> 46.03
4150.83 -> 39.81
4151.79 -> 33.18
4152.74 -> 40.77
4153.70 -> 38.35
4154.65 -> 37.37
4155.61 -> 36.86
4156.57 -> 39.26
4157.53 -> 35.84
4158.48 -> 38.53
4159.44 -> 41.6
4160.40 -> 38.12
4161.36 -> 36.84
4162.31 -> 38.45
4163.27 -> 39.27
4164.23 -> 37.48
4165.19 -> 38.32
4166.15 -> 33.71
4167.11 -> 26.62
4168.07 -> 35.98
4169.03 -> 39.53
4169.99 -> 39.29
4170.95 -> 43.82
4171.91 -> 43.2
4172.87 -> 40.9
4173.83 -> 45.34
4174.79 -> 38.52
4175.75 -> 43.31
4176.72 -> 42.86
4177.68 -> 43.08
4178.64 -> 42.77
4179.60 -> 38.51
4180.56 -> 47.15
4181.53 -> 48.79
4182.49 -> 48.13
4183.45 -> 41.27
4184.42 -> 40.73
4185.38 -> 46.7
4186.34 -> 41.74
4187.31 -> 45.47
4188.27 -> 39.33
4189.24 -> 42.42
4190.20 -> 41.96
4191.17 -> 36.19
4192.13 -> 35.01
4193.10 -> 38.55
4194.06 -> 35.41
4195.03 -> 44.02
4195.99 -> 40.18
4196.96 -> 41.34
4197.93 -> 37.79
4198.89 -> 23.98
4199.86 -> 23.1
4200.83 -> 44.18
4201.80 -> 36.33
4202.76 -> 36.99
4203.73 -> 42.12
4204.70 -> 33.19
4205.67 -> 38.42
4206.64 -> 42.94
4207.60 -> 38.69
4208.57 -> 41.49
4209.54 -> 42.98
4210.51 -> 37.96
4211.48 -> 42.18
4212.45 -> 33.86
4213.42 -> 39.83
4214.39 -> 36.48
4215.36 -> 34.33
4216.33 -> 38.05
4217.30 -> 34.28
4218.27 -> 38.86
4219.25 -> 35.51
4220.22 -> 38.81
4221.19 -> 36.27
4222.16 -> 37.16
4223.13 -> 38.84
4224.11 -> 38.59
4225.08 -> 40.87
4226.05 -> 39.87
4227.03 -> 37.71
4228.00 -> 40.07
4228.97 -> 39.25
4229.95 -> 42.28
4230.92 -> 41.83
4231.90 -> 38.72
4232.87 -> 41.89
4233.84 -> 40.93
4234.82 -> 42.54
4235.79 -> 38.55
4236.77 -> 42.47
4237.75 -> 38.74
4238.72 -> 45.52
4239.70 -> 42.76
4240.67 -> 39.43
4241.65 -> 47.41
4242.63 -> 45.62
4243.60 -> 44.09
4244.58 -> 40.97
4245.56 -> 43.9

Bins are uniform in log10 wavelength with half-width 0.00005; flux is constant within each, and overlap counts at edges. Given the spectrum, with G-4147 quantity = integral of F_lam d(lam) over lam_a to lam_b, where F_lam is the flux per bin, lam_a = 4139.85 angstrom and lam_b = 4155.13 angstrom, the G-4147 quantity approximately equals 594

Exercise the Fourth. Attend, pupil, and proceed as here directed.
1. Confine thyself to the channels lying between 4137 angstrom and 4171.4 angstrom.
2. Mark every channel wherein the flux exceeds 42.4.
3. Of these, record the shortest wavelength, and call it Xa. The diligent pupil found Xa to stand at 4137.47 angstrom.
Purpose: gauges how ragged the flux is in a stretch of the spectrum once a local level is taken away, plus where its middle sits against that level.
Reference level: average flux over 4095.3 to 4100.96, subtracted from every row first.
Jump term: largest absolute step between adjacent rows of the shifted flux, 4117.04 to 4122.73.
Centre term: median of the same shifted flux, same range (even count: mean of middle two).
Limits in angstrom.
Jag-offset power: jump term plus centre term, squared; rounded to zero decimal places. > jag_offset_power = 1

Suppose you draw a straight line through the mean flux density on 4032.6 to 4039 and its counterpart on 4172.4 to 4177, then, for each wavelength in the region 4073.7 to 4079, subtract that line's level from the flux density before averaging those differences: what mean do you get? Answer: 1.6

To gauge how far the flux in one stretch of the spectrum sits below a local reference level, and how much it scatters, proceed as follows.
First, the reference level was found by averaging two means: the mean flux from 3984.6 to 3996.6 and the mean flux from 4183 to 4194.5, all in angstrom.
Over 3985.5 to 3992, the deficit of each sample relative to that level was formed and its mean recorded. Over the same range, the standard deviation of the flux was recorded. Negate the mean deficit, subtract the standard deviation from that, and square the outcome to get 1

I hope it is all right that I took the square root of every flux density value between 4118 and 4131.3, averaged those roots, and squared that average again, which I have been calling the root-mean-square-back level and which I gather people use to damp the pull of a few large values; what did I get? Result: 45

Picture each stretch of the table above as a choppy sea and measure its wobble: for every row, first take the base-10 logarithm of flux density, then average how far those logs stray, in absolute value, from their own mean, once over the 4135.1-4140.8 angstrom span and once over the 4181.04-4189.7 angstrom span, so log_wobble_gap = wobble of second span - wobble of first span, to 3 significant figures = -0.148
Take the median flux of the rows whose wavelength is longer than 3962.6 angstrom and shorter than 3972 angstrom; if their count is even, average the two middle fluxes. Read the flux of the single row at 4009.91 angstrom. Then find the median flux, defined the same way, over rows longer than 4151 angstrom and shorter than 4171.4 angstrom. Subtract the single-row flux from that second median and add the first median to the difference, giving 54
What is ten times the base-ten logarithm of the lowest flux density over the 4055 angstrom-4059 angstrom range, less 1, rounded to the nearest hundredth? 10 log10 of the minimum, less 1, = 14.83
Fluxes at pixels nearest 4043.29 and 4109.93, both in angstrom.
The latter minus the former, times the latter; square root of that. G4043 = 18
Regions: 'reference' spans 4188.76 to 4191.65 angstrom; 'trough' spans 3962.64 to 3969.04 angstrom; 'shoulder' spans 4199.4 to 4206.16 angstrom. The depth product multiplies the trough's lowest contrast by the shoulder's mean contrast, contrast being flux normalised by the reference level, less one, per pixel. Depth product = -0.010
